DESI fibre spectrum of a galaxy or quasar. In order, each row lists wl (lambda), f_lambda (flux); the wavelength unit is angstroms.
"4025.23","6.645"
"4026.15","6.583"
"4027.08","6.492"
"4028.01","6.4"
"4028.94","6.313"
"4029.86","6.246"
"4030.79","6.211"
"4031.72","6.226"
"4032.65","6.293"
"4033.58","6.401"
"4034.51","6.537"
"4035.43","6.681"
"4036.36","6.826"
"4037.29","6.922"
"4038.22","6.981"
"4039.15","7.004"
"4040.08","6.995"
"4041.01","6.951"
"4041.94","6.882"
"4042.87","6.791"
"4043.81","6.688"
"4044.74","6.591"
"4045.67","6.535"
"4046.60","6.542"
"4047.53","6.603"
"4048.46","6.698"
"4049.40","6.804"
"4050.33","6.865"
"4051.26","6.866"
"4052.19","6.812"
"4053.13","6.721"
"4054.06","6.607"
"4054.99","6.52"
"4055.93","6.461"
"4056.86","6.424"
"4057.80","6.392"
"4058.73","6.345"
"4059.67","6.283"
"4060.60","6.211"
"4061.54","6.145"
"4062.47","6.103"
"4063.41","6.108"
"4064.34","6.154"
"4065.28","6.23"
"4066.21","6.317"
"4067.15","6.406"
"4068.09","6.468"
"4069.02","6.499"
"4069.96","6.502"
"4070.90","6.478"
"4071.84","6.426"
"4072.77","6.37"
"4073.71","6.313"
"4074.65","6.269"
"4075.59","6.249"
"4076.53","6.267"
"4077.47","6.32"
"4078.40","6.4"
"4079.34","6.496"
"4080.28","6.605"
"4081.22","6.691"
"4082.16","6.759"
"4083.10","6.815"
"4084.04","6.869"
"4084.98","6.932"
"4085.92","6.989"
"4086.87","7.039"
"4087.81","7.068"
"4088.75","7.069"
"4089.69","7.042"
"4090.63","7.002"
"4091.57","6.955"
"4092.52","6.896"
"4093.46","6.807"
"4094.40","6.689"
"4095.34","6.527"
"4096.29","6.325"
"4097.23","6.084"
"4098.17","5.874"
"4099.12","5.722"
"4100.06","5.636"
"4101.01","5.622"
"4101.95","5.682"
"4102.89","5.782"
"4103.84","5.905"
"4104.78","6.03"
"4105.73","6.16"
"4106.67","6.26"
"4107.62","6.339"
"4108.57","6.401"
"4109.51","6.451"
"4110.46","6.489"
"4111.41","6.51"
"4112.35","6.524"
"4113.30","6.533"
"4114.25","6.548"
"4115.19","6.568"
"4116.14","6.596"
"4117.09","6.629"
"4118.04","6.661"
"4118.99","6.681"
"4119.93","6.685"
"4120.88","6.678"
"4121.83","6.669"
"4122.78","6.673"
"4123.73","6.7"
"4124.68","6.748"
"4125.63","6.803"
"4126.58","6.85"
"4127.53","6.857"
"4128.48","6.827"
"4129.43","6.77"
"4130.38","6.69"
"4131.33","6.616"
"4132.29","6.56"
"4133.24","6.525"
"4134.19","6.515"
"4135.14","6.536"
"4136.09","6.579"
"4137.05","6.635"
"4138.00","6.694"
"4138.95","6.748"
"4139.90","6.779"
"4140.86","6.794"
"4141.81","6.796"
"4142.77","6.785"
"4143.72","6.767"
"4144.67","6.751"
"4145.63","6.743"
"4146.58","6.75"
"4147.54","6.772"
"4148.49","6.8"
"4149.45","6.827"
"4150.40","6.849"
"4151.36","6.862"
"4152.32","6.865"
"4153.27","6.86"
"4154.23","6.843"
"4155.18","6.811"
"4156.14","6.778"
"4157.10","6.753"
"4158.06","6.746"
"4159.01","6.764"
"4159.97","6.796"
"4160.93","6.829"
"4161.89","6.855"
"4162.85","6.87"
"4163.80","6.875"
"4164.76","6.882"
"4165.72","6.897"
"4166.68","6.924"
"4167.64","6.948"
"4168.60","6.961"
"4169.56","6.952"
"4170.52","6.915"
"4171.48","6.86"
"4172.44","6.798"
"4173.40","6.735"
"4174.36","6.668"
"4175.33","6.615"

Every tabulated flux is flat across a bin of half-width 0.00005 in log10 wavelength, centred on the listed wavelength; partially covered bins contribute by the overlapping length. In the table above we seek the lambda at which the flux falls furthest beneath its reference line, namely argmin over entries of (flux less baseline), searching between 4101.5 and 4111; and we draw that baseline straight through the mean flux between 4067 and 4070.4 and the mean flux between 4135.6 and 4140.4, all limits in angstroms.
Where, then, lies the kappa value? 4101.95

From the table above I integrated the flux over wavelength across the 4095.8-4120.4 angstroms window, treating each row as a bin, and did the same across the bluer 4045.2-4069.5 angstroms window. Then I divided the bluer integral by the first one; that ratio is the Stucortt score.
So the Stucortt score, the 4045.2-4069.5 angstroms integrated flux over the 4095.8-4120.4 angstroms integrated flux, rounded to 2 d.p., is 1.02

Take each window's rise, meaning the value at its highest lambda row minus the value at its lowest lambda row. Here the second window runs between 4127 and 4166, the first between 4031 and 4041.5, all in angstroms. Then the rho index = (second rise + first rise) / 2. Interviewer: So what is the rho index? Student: 0.38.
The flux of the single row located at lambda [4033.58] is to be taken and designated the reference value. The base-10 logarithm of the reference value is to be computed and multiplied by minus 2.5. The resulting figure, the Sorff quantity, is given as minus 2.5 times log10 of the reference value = -2.02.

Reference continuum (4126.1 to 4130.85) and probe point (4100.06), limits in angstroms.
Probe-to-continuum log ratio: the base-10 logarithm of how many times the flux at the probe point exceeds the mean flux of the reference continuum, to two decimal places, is -0.08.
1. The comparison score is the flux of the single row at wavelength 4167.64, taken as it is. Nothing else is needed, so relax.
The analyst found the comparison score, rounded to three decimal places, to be 6.948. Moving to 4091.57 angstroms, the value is 6.955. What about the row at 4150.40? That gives 6.849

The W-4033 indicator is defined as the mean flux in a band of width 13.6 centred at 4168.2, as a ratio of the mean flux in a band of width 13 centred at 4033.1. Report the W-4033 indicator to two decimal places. 1.05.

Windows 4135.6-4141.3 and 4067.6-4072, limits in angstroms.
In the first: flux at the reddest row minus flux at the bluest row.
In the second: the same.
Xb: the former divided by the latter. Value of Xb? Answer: -5.1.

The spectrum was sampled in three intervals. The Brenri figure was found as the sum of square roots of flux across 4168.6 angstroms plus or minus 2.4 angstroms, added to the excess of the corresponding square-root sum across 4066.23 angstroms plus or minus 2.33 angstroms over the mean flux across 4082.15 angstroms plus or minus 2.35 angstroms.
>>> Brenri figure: 19.0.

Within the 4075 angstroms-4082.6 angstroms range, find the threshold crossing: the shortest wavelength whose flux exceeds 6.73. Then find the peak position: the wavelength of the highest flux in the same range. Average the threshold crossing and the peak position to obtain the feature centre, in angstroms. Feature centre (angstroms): 4082.2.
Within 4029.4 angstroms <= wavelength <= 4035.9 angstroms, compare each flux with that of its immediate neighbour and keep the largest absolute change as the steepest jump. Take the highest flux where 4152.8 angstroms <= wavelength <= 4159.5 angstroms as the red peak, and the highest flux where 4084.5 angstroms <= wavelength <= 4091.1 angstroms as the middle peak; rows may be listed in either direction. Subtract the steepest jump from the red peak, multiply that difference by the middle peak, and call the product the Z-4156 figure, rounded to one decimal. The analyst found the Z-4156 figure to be 47.5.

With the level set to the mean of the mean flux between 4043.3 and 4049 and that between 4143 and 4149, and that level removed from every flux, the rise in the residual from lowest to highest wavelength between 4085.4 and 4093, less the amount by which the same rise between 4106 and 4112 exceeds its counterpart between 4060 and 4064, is -0.45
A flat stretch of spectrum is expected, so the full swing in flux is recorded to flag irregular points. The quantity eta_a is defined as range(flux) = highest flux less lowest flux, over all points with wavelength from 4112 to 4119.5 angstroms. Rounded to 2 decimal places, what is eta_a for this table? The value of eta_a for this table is 0.16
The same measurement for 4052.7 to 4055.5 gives 0.20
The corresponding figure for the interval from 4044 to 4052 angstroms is 0.33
